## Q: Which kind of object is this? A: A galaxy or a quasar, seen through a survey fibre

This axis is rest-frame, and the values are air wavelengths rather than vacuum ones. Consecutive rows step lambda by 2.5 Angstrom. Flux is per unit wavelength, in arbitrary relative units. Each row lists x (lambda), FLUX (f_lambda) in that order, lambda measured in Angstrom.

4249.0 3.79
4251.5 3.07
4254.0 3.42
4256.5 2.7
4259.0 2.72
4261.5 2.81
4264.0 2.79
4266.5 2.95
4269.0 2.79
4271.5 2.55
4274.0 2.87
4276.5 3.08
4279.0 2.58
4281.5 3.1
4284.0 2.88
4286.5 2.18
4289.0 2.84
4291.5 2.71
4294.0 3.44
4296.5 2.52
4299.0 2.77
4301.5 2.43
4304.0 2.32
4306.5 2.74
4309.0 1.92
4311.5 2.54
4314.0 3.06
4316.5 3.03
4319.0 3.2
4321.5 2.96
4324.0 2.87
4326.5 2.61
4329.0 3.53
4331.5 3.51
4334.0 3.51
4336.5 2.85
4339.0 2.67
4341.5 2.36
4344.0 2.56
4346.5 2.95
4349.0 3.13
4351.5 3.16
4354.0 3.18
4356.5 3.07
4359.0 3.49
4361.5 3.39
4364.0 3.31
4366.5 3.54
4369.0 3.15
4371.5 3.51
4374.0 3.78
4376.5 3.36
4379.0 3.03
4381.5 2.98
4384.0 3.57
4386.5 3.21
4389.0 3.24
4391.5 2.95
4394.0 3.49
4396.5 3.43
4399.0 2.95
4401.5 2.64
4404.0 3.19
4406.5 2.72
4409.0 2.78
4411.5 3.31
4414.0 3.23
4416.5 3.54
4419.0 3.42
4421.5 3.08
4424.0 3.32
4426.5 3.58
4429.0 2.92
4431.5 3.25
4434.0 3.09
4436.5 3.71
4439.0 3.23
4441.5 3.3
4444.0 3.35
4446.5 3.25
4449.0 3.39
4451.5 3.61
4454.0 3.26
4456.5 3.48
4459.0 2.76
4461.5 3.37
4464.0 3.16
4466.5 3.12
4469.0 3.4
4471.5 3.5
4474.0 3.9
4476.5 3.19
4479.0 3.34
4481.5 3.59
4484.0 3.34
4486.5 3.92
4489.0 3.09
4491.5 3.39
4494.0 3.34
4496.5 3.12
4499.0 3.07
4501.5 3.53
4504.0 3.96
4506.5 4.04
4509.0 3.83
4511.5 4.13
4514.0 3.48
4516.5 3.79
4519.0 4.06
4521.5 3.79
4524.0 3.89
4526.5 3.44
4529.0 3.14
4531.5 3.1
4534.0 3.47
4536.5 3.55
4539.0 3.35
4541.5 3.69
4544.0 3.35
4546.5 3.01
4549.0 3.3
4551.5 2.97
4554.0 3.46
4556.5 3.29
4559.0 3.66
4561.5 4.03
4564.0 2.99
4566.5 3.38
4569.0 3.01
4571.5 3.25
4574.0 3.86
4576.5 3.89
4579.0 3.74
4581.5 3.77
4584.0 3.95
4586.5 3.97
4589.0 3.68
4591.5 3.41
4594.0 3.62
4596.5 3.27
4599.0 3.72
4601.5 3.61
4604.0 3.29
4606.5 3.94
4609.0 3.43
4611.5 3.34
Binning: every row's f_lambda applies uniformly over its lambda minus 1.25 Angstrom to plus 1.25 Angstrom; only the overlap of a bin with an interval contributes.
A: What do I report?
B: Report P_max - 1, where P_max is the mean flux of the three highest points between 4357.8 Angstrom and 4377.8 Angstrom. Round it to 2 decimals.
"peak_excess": 2.61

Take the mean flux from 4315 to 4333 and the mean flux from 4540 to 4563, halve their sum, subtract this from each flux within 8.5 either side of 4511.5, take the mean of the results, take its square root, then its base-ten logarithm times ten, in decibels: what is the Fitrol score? -1.0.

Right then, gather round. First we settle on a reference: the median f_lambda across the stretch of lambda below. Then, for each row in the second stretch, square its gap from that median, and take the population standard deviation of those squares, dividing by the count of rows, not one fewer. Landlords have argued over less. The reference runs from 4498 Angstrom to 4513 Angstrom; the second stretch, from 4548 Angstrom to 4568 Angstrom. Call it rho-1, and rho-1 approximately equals 0.30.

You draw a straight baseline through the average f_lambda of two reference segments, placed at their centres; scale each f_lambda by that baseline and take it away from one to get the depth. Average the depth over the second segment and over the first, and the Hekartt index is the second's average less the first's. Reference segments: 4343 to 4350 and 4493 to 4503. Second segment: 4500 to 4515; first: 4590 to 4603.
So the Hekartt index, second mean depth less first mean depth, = -0.16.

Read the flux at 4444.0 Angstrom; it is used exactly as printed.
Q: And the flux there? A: 3.35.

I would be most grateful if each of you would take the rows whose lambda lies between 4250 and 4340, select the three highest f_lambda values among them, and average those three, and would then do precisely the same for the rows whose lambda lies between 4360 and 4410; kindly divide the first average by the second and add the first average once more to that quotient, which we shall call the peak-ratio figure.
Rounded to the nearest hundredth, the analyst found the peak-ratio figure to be 4.49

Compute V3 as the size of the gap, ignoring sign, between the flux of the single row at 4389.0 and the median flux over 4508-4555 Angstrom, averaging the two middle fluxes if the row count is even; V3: 0.23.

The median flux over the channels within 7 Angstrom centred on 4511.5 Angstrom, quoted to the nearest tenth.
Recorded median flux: 3.8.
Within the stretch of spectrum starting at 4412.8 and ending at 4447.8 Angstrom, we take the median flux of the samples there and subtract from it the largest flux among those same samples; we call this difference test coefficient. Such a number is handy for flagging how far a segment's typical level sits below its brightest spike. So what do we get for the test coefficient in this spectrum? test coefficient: -0.4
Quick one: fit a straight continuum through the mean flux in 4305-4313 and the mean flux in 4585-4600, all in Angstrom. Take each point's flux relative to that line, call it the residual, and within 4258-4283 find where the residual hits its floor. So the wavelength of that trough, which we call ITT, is 4279.0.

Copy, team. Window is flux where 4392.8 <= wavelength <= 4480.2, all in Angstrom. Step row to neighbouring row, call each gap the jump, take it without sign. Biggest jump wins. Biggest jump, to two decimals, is 0.72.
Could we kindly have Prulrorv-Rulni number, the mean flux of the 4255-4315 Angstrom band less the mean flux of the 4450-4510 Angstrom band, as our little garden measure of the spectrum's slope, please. -0.7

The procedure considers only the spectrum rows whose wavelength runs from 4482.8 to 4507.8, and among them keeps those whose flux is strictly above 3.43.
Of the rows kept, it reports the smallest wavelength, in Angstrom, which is 4486.5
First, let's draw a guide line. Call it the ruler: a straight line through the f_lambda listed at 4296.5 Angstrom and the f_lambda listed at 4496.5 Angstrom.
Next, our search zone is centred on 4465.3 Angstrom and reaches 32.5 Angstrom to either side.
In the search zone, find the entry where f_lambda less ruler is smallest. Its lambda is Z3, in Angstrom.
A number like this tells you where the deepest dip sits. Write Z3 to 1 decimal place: 4459.0 Angstrom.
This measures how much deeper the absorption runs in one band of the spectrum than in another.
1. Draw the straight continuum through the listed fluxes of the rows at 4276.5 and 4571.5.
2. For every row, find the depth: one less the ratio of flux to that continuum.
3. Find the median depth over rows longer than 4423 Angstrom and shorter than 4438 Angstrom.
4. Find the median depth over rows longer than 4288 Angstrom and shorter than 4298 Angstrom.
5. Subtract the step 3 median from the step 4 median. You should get 0.14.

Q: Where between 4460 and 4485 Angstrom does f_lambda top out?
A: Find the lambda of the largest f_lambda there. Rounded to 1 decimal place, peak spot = 4474.0 Angstrom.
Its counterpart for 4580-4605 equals 4586.5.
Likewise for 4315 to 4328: 4319.0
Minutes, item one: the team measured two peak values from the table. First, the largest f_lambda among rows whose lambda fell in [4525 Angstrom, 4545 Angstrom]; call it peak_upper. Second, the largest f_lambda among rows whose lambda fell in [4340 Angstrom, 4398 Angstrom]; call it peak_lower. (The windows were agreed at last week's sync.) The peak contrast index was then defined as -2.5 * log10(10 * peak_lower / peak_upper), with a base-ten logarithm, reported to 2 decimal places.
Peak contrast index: -2.53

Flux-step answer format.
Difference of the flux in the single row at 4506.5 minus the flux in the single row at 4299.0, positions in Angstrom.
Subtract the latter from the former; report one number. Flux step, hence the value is 1.3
